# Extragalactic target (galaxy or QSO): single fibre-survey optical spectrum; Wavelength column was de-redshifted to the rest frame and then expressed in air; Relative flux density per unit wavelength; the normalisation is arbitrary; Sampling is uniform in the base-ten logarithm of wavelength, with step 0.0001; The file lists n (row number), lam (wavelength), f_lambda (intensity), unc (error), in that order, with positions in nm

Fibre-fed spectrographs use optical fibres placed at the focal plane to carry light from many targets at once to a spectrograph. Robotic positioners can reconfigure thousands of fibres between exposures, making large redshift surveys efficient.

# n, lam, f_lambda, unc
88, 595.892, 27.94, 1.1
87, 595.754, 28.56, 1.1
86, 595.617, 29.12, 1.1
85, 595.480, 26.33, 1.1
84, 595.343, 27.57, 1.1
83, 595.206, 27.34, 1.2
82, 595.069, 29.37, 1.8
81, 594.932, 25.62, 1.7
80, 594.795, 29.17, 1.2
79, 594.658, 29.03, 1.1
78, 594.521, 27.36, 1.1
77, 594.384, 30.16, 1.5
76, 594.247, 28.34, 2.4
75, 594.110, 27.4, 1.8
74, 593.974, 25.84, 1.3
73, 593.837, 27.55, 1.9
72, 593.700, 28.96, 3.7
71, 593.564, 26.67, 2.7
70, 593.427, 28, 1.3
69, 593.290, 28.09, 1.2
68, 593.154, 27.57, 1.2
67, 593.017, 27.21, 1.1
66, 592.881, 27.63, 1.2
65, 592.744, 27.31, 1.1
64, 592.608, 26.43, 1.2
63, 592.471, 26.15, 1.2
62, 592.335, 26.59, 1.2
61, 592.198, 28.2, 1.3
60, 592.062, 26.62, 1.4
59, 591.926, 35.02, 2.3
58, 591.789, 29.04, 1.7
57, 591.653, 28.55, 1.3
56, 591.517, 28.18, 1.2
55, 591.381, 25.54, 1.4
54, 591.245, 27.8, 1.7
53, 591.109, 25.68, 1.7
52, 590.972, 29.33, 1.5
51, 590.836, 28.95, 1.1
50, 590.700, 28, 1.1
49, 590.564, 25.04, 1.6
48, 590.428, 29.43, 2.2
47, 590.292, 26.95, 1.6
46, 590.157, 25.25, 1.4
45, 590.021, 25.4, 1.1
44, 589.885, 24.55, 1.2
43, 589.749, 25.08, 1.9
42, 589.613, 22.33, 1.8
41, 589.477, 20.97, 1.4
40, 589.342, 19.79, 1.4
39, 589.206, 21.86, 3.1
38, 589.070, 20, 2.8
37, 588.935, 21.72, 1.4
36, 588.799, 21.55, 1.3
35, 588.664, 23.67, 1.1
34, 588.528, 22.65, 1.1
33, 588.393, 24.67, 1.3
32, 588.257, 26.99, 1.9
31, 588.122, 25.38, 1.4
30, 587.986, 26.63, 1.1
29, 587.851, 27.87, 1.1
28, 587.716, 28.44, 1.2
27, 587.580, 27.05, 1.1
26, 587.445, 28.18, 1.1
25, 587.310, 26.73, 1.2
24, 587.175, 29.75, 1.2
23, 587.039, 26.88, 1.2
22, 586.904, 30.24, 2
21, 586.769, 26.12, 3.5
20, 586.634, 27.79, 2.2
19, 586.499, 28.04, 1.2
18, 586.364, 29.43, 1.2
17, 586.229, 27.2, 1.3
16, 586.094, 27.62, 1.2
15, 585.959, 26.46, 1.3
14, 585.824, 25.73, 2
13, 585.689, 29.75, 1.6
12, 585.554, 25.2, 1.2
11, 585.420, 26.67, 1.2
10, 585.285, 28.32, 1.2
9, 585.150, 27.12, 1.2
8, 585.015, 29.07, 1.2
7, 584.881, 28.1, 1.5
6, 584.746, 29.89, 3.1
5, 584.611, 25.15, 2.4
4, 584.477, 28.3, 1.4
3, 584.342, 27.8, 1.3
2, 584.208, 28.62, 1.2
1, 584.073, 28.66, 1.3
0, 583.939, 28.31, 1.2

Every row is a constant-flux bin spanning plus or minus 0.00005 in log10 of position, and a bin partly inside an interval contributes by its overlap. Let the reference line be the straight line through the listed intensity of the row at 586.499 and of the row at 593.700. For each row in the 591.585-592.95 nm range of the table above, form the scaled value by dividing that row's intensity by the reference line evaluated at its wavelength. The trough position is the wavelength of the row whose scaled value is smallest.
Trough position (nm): 592.471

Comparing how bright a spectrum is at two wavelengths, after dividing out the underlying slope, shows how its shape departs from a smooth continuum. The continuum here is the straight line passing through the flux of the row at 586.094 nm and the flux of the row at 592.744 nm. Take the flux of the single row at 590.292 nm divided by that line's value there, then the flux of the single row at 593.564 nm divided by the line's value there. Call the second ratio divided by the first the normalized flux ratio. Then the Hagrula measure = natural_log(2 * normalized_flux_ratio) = 0.7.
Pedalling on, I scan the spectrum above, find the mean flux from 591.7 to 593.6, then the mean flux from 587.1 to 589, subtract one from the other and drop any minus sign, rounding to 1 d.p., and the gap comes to 2.1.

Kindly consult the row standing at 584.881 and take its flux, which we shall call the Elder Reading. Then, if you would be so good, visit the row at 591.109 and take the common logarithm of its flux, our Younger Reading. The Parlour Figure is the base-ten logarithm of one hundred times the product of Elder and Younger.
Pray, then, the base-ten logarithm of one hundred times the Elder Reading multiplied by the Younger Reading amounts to 3.60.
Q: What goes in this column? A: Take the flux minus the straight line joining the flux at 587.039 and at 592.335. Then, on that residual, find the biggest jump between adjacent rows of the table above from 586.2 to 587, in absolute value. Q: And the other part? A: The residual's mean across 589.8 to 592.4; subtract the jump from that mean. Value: -3.2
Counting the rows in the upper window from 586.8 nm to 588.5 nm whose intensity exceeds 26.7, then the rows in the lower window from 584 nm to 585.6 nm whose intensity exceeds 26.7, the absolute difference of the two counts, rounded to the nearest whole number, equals 0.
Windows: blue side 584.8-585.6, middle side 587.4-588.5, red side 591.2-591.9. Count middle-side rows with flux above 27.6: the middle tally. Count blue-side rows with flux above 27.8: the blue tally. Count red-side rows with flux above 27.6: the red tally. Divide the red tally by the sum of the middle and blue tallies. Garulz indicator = 0.67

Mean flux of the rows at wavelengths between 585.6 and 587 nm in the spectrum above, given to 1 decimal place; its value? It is 27.8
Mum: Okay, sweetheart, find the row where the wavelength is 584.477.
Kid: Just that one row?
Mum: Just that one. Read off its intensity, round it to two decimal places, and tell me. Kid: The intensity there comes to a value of 28.30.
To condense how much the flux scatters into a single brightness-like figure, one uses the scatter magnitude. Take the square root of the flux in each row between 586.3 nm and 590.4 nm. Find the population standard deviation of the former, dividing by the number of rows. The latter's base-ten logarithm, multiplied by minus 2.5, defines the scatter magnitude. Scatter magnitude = 1.3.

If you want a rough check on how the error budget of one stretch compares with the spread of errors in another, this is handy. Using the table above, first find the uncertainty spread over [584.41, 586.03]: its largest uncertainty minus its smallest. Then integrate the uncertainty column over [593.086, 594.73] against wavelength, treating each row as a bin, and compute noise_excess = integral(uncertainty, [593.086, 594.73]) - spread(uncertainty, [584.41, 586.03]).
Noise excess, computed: 1.00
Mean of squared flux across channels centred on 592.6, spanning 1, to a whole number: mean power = 733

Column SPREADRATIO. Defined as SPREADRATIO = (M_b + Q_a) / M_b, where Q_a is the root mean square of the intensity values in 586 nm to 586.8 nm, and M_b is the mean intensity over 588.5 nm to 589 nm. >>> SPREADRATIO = 2.24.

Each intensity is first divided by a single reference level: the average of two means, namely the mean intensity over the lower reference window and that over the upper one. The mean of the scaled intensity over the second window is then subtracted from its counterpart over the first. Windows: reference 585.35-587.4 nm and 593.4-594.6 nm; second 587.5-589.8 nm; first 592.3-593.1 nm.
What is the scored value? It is 0.107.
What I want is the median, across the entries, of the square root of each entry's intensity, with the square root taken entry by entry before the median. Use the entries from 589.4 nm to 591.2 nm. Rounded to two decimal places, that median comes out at 5.04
